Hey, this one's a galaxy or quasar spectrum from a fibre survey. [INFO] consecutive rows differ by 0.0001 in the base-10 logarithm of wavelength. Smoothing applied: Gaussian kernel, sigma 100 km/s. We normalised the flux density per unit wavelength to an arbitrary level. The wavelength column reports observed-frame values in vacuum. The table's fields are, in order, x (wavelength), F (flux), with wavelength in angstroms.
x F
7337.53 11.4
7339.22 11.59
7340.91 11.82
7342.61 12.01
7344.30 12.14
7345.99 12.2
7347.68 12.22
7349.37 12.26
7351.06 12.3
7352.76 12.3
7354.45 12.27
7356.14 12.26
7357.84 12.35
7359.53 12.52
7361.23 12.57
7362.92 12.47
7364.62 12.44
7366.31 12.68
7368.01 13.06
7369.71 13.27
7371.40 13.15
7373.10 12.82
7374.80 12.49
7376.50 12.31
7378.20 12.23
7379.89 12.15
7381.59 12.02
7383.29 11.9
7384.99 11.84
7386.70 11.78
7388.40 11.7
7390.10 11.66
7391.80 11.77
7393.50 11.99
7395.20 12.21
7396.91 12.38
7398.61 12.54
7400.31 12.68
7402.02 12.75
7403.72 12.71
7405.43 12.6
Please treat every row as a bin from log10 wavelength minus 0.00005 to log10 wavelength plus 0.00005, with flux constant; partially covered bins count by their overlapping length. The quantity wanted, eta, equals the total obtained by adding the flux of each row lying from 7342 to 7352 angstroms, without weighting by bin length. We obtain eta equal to 73.1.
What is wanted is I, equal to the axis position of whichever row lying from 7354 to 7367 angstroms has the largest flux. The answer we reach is 7366.31 angstroms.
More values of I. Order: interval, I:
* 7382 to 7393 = 7383.29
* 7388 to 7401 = 7400.31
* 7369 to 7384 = 7369.71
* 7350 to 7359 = 7357.84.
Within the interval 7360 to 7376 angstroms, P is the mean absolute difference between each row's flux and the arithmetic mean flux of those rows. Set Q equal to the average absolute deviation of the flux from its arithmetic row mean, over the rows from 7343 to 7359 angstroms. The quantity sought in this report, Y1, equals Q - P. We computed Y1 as -0.2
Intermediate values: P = 0.27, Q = 0.05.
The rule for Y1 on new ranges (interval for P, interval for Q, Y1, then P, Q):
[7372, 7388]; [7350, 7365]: -0.2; 0.26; 0.10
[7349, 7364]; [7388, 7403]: 0.3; 0.10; 0.36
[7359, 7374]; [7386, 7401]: 0.1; 0.27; 0.33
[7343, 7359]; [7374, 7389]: 0.2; 0.05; 0.22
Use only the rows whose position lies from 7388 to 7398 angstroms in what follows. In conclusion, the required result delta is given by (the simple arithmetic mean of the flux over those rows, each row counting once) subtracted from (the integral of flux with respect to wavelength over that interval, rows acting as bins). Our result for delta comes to 108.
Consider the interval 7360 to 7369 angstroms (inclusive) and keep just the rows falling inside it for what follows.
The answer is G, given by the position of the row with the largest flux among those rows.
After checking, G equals 7368.01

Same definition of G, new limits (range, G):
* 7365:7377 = 7369.71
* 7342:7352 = 7351.06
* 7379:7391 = 7379.89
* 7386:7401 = 7400.31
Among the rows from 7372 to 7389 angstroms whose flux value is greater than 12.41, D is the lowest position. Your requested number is 7373.10 angstroms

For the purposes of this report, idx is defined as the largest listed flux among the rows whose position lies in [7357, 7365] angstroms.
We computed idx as 12.57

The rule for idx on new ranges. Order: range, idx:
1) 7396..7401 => 12.68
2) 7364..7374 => 13.27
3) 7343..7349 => 12.22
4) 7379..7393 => 12.15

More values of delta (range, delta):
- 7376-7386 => 109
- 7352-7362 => 111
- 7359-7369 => 114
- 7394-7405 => 125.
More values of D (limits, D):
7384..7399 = 7398.61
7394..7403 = 7398.61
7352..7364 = 7359.53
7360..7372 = 7361.23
